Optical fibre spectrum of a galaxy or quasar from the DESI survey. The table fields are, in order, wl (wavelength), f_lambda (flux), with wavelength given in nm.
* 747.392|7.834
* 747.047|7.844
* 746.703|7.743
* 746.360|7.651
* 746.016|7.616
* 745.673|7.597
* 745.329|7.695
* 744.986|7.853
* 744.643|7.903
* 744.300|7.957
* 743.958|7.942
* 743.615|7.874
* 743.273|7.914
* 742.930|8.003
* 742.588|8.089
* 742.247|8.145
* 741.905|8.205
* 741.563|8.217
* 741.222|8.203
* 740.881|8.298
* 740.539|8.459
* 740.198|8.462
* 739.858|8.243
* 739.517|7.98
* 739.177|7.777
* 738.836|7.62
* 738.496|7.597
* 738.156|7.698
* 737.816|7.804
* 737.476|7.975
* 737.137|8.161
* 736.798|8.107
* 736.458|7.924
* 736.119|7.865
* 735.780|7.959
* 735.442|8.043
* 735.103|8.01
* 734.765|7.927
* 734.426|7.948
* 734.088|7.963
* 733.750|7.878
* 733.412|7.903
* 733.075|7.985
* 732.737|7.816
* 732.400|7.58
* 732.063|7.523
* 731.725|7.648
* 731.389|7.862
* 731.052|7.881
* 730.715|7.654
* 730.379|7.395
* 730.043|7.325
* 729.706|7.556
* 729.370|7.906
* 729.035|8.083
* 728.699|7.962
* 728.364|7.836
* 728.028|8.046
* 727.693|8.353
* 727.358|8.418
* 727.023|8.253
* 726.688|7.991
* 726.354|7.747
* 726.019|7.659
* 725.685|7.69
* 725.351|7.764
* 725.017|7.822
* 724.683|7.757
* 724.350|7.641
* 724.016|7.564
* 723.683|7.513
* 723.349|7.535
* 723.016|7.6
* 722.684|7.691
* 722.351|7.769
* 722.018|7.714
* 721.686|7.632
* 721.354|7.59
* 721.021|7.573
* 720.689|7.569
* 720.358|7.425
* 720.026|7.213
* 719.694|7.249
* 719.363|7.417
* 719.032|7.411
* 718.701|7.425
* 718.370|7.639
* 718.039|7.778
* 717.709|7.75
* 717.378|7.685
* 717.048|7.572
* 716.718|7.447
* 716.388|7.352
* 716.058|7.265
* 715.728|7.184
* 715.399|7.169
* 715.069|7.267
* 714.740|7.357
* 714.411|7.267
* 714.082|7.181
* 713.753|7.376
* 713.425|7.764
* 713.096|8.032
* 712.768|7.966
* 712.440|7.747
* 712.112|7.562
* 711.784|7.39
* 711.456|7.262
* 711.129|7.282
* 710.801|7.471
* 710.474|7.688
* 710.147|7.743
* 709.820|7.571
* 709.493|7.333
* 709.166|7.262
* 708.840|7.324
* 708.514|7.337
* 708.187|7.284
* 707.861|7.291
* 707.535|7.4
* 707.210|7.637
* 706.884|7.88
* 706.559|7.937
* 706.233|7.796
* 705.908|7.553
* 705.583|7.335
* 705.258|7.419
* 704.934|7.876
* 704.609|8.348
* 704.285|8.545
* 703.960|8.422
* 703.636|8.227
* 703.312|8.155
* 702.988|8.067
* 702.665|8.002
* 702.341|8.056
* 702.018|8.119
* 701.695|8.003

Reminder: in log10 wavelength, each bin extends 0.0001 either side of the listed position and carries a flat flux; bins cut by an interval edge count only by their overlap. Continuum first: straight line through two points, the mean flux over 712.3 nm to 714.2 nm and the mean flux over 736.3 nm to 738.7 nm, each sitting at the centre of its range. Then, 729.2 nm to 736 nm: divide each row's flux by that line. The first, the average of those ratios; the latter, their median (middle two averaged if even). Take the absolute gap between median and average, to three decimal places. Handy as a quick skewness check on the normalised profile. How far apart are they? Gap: 0.012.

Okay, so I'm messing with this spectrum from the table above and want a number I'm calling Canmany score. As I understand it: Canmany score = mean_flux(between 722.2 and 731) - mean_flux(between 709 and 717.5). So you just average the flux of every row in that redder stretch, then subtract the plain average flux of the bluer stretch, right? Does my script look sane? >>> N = 0.32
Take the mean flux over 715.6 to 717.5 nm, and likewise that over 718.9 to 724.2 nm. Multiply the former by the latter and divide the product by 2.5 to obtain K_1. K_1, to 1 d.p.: 22.3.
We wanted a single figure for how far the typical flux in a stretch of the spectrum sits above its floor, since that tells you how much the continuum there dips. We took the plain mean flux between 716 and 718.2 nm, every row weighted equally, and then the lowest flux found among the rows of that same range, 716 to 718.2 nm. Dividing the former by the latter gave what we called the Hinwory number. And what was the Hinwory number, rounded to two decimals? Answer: 1.04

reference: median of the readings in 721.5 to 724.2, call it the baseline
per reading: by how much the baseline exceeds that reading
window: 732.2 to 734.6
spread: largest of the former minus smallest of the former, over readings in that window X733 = 0.4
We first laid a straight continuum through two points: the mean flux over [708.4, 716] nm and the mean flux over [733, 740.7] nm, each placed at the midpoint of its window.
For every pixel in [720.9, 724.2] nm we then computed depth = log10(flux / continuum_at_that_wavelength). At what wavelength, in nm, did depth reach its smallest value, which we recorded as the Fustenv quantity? 723.683 nm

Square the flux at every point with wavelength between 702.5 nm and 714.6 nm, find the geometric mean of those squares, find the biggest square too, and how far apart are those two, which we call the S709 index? 14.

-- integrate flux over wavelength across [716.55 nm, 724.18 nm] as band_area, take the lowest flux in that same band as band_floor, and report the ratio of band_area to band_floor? 8.0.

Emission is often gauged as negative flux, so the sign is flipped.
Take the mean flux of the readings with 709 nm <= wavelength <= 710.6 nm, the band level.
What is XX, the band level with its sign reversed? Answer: -7.52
